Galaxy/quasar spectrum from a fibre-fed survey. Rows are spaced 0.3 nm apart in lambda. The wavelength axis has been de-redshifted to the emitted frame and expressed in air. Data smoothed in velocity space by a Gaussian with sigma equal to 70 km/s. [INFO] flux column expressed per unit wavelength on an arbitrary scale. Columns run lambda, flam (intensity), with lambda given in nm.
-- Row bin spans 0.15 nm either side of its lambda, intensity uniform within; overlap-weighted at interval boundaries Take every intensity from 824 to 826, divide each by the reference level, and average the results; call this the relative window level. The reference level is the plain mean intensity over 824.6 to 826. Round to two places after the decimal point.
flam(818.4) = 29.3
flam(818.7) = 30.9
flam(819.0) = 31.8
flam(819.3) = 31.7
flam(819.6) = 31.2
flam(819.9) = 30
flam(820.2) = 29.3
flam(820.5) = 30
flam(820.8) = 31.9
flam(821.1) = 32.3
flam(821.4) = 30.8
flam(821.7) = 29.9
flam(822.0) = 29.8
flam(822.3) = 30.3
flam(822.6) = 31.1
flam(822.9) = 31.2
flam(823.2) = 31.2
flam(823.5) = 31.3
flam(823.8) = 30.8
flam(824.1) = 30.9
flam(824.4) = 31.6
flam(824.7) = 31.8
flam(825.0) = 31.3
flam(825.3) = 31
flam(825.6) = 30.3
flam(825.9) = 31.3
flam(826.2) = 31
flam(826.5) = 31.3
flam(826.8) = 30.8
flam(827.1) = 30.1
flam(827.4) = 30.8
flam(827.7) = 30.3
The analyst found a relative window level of 1.00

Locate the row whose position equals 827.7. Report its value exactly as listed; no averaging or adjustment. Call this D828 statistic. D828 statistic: 30.3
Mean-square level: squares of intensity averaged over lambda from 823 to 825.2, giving 978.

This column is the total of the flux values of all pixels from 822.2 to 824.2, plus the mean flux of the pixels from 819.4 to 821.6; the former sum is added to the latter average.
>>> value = 248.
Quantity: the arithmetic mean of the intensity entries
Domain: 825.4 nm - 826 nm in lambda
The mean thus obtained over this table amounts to 30.8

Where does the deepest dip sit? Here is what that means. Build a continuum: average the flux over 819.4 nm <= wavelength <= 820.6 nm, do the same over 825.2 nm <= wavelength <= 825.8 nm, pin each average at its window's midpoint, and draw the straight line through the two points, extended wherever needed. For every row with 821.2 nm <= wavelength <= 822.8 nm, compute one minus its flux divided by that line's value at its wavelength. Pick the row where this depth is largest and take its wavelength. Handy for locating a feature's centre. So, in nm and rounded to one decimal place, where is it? 822.0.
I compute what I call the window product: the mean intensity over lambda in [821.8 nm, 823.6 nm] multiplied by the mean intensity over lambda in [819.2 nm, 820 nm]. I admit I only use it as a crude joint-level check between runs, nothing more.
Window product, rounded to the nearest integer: 954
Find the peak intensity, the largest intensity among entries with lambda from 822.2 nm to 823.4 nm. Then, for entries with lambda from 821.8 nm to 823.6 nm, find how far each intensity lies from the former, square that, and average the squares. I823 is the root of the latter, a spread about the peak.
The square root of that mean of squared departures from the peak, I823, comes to 0.68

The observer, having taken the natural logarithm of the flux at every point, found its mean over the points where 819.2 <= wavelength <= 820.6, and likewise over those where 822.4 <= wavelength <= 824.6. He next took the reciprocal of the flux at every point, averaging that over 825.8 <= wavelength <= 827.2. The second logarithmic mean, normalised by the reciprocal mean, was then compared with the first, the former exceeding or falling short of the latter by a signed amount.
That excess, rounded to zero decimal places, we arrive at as 103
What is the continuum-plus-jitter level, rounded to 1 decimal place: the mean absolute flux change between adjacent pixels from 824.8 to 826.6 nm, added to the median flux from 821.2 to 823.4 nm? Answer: 31.3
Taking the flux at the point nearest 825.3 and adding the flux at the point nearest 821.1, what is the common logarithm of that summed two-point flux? 1.80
